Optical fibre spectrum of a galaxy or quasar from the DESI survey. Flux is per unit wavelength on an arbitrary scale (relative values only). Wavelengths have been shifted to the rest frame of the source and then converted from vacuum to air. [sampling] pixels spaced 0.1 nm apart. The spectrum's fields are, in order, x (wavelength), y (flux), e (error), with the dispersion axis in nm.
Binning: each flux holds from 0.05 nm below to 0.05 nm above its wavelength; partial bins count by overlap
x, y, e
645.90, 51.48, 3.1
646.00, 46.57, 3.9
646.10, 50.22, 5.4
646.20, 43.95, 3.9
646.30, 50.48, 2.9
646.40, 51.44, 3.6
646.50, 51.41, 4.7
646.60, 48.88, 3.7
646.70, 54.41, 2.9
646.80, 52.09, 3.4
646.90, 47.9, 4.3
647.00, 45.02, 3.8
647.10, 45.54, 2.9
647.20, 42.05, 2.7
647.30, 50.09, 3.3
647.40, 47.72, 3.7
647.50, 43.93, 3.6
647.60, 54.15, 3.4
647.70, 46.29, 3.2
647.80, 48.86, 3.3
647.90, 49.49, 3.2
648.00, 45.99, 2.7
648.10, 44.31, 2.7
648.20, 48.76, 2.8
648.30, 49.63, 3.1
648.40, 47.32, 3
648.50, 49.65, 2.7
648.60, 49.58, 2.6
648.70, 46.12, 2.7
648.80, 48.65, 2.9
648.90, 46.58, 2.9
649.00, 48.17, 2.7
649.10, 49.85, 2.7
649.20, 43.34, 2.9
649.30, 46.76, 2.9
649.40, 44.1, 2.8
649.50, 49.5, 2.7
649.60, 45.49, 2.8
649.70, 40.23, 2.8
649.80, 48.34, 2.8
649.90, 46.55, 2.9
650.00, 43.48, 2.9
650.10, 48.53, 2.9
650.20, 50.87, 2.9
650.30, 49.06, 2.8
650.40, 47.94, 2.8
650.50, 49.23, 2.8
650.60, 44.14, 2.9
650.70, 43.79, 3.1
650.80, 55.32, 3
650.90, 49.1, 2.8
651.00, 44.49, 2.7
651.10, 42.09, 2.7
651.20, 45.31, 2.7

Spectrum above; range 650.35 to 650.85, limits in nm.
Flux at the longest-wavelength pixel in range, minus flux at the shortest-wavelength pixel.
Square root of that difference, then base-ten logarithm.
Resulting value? 0.43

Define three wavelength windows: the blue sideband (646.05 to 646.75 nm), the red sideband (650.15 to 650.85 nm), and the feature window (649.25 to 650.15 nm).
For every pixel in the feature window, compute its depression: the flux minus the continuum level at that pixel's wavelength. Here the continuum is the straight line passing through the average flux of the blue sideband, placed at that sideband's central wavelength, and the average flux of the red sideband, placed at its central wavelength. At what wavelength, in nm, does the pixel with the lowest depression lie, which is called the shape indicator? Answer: 649.70 nm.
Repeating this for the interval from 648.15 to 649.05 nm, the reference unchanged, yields 648.70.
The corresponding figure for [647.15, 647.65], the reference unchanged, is 647.20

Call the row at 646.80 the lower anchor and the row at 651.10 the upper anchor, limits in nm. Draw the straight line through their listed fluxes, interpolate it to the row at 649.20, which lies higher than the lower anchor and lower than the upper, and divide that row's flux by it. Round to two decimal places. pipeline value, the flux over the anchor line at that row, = 0.93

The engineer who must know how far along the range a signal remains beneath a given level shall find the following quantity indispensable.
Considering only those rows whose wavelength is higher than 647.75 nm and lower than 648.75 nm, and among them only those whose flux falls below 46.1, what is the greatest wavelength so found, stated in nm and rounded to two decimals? 648.10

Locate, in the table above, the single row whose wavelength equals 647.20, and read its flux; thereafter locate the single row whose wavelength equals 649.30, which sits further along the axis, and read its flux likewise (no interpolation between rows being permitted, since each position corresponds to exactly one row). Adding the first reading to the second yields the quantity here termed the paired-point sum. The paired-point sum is 88.8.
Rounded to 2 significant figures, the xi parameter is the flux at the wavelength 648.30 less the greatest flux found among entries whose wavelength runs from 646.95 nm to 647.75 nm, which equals -4.5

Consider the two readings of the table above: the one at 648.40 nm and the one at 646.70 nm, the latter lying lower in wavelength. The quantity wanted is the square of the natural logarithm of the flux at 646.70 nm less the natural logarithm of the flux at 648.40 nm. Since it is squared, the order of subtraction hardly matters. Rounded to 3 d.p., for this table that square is 0.019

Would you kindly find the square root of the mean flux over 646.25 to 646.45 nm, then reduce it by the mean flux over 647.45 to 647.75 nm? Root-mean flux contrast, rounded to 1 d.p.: -41.0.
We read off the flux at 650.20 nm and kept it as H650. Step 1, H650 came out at 50.87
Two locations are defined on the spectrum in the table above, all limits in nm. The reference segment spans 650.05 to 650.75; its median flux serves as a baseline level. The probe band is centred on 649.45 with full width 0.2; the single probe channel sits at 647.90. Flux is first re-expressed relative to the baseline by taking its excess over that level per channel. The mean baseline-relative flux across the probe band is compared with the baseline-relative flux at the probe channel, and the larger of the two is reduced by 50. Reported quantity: -49.0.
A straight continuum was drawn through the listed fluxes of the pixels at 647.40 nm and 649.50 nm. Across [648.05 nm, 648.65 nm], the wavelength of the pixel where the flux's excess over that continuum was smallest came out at 648.10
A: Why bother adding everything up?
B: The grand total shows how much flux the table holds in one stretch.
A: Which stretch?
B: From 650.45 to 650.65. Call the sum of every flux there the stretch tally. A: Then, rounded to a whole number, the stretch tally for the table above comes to 93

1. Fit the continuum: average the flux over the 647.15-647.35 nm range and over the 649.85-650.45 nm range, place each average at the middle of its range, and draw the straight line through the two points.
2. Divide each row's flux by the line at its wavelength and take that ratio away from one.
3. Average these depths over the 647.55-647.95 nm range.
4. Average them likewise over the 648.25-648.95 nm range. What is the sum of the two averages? -0.10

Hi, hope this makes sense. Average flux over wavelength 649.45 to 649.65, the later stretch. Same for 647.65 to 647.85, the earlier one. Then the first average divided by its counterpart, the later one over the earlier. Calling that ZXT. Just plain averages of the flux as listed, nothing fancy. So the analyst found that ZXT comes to 1.00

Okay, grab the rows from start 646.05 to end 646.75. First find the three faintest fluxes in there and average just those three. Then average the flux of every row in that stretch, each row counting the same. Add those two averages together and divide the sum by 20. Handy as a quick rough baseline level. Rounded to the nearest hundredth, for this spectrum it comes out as 4.89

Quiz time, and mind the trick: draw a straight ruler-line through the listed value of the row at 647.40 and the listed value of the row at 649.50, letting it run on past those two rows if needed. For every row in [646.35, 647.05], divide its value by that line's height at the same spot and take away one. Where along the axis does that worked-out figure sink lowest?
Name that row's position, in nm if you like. 647.00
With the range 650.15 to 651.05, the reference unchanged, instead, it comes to 650.70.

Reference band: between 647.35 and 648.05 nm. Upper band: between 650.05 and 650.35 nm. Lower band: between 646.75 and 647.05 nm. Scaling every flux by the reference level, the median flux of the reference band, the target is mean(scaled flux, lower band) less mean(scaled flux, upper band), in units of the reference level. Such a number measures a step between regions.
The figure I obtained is -0.02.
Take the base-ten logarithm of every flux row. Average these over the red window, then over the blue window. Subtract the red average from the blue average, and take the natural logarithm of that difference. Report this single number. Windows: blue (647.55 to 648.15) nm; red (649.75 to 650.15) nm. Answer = -4.4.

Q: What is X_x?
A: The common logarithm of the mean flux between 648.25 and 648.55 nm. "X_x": 1.69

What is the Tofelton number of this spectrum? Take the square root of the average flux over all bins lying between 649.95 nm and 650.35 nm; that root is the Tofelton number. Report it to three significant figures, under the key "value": 6.93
